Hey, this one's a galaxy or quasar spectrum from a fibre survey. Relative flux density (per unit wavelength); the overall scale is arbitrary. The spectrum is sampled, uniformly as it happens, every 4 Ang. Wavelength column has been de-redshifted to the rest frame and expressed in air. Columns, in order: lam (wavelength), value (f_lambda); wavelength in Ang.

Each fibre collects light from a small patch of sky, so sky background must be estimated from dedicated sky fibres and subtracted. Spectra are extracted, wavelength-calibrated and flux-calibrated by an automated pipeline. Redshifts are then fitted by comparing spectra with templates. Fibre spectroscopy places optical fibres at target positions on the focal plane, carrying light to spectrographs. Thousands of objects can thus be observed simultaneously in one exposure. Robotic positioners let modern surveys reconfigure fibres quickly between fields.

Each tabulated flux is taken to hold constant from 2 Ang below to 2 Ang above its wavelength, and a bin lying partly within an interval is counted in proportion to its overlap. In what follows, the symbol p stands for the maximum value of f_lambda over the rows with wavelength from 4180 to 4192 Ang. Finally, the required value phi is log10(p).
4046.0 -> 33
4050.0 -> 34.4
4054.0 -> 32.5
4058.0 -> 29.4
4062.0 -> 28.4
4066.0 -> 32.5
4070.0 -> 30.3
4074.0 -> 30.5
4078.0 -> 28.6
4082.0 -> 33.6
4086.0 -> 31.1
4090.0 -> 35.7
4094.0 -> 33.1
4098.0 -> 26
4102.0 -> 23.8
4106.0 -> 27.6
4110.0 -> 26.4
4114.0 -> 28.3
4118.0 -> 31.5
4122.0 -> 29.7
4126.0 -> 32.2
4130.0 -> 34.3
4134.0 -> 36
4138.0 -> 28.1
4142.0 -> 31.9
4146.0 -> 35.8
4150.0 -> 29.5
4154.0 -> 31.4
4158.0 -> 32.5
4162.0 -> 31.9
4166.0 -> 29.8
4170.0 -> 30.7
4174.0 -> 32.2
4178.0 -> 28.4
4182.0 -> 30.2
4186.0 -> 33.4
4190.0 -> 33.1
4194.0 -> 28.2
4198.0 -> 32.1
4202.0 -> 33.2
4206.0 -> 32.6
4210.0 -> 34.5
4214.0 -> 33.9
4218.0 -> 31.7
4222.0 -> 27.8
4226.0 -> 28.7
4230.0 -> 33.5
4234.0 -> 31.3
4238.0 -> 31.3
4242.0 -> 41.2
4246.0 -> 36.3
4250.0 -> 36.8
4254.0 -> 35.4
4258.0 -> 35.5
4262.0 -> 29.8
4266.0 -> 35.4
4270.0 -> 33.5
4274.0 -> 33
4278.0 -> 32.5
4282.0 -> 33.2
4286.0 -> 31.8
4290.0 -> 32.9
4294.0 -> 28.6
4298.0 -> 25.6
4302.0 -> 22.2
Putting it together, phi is 1.52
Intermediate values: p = 33.4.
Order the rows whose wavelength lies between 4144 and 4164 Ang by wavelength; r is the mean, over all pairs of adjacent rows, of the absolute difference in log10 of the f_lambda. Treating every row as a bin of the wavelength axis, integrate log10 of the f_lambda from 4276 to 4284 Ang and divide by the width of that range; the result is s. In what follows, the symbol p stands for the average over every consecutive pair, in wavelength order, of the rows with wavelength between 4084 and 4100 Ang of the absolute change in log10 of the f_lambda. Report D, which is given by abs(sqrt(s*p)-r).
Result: 0.28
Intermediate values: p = 0.066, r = 0.034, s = 1.52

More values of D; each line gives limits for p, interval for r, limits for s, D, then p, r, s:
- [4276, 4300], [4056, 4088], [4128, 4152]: 0.18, 0.030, 0.034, 1.51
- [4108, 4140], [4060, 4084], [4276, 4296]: 0.21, 0.042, 0.038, 1.50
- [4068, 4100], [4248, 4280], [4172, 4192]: 0.24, 0.047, 0.029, 1.50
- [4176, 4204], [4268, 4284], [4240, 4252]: 0.23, 0.036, 0.007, 1.58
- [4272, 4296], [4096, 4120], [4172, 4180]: 0.14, 0.022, 0.040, 1.48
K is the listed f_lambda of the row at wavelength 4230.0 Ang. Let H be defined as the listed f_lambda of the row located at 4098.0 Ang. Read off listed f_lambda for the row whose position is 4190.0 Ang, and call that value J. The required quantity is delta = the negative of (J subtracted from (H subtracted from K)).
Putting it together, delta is 26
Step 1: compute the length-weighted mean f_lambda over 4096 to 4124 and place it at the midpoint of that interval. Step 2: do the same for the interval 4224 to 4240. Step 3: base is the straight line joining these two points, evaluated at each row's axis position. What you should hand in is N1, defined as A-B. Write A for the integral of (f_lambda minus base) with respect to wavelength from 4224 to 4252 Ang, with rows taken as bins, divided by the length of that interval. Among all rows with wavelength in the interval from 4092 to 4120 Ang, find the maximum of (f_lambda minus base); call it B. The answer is -3.2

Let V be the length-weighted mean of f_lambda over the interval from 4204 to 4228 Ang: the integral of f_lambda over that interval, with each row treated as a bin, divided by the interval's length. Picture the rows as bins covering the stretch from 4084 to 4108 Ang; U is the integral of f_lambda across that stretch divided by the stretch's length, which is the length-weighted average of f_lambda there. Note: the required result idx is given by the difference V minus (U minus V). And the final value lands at 34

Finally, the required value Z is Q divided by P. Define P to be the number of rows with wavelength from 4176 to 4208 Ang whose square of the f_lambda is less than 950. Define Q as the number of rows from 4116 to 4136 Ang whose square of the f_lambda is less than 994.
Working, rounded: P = 3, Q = 2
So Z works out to 0.7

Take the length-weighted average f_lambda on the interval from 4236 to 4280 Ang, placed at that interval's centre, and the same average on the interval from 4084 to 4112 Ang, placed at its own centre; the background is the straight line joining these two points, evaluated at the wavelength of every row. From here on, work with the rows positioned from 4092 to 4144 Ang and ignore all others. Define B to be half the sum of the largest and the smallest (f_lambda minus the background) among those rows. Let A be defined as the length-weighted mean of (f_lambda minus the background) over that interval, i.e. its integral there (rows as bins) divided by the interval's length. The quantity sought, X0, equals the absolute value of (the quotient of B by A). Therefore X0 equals 0.9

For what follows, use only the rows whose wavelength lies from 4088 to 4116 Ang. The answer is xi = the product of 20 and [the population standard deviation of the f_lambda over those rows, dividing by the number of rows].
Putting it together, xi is 77.9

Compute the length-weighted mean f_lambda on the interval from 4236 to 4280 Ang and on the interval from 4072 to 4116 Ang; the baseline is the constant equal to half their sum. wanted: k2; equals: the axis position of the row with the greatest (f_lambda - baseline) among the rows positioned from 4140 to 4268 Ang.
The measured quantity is 4242.0 Ang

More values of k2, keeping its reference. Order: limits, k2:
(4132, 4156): 4134.0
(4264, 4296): 4266.0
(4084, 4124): 4090.0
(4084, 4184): 4134.0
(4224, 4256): 4242.0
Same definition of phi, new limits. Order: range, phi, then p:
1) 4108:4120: 1.50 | 31.5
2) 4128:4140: 1.56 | 36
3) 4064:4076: 1.51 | 32.5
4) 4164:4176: 1.51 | 32.2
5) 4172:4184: 1.51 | 32.2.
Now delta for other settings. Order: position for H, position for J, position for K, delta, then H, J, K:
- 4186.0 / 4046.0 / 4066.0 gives 34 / 33.4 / 33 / 32.5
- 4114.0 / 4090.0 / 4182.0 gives 34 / 28.3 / 35.7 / 30.2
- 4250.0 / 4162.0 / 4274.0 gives 36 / 36.8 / 31.9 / 33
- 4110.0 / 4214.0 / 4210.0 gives 26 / 26.4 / 33.9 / 34.5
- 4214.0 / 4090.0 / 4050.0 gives 35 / 33.9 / 35.7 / 34.4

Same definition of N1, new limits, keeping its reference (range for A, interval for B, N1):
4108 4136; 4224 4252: -6.5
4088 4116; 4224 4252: -8.4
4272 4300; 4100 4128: -5.8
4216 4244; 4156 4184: -2.4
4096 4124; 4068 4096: -8.7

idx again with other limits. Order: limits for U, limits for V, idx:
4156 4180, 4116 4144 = 33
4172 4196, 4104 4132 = 29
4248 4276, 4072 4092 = 30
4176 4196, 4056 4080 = 29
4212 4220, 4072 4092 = 31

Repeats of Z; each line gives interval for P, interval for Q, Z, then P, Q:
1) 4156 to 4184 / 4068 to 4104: 1.5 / 4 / 6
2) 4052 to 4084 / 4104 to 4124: 1.0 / 5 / 5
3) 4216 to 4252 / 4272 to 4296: 0.5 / 2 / 1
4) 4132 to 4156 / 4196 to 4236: 1.5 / 2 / 3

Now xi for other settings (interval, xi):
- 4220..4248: 86.0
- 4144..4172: 39.3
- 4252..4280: 38.6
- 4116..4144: 49.0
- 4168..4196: 39.2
